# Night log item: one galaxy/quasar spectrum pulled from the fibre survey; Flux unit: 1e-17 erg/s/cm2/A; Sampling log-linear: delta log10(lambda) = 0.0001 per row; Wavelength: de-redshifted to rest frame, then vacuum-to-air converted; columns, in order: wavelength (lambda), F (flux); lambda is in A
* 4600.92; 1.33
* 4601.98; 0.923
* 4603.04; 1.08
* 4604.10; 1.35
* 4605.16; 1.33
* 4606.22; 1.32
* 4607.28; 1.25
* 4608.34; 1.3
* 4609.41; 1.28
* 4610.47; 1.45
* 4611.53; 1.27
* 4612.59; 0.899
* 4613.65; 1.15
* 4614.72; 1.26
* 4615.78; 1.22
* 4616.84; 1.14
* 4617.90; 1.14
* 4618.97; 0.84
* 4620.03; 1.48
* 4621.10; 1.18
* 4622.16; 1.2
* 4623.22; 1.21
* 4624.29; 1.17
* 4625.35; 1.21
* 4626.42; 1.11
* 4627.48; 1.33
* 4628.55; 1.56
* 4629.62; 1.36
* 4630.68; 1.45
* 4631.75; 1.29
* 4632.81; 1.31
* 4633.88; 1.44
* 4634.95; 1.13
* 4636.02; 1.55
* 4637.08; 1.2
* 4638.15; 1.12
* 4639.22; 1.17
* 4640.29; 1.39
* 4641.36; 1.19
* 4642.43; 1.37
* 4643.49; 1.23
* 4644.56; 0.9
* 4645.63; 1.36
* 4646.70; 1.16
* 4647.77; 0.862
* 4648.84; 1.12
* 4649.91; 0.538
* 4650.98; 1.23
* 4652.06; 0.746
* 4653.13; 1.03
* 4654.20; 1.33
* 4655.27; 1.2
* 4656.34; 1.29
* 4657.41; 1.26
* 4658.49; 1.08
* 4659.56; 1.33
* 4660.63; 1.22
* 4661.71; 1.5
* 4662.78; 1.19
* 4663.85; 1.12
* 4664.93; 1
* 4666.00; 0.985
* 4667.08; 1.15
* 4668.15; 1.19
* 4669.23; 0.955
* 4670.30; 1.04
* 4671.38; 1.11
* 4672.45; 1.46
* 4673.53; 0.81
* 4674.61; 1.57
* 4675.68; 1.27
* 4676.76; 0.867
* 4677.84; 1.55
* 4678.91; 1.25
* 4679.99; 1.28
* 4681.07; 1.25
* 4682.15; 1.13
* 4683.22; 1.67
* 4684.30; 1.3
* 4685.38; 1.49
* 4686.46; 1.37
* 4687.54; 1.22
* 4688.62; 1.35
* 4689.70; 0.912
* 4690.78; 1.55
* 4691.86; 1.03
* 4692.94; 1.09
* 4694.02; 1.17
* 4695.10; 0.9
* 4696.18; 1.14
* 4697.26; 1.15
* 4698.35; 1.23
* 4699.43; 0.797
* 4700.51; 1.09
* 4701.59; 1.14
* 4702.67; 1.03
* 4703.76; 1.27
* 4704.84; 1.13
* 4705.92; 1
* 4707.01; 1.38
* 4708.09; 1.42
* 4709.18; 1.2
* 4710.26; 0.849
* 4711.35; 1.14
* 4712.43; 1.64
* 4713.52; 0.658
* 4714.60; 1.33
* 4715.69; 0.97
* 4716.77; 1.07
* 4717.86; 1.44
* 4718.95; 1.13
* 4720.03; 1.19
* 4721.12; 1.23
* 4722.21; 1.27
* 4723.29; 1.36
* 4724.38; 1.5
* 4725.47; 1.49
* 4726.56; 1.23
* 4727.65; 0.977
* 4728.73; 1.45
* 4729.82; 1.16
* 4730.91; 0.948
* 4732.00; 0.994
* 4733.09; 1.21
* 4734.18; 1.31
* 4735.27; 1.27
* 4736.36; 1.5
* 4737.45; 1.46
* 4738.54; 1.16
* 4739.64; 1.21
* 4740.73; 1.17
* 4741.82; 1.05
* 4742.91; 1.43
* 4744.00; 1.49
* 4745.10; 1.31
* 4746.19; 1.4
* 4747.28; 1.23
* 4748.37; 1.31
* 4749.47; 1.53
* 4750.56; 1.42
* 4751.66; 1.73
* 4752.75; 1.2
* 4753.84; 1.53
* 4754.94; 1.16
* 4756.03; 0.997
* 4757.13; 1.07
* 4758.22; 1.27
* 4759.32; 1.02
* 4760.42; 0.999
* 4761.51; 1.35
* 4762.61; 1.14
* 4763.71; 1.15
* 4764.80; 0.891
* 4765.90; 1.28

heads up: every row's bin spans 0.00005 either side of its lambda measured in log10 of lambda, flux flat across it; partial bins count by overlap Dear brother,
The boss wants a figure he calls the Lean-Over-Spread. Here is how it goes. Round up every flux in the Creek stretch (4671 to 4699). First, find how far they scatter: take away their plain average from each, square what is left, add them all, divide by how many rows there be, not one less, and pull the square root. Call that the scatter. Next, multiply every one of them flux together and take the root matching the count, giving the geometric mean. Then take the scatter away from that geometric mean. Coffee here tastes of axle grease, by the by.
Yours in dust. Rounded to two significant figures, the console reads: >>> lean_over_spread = 0.99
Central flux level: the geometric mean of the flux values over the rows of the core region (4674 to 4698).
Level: 1.23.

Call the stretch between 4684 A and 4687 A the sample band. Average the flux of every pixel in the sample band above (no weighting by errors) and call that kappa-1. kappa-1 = 1.39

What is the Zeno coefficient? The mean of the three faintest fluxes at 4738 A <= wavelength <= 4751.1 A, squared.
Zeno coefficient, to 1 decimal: 1.3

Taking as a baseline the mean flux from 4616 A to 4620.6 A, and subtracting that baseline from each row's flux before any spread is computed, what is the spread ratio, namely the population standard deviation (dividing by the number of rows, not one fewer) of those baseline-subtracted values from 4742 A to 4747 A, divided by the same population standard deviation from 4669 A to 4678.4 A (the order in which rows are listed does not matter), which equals 0.24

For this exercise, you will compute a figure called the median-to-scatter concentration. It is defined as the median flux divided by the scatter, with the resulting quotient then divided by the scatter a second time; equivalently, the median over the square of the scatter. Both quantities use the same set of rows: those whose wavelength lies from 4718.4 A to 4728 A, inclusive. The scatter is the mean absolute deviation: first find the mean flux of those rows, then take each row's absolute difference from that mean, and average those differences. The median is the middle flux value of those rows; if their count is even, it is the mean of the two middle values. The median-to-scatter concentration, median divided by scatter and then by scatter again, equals 78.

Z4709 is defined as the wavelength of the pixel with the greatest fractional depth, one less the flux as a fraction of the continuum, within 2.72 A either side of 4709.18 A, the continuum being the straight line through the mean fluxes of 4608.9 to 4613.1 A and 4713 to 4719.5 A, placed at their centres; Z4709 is 4710.26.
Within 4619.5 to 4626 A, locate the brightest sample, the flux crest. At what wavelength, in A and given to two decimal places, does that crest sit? 4620.03 A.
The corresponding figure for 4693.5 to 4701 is 4698.35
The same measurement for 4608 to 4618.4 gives 4610.47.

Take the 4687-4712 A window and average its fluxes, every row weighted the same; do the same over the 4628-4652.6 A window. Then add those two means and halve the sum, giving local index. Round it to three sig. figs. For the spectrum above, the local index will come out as 1.17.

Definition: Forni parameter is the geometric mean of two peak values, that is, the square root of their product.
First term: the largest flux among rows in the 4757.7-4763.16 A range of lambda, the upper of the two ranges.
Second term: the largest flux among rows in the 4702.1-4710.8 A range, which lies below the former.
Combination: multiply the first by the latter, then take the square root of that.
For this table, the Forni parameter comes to 1.38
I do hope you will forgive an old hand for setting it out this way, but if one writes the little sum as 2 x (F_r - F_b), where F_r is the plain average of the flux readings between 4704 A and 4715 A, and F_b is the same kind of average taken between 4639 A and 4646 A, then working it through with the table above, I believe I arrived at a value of -0.11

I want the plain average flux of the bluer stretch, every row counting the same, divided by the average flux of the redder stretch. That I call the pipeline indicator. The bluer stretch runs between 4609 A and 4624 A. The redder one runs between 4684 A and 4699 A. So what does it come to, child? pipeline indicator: 0.99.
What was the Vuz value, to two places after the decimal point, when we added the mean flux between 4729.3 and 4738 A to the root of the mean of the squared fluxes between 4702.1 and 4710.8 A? 2.41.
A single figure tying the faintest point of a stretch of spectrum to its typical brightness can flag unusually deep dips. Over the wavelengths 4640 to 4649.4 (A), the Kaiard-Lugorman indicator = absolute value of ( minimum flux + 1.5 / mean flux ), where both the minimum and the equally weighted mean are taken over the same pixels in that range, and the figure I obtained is 2.14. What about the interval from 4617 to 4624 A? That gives 2.12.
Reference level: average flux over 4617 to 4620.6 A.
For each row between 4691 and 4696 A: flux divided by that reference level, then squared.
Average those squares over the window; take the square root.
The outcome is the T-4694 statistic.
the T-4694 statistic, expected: 0.91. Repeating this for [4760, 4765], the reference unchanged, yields 0.97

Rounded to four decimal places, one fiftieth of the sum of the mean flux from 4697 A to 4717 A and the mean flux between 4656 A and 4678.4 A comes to 0.0464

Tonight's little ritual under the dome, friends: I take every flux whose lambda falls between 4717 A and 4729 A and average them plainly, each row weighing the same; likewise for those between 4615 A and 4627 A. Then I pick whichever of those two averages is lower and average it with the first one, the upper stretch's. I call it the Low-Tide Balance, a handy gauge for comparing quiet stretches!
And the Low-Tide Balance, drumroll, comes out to 1.23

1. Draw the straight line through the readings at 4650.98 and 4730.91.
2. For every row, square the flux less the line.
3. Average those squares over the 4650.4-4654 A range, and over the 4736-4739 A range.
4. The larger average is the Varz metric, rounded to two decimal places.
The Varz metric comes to 0.22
